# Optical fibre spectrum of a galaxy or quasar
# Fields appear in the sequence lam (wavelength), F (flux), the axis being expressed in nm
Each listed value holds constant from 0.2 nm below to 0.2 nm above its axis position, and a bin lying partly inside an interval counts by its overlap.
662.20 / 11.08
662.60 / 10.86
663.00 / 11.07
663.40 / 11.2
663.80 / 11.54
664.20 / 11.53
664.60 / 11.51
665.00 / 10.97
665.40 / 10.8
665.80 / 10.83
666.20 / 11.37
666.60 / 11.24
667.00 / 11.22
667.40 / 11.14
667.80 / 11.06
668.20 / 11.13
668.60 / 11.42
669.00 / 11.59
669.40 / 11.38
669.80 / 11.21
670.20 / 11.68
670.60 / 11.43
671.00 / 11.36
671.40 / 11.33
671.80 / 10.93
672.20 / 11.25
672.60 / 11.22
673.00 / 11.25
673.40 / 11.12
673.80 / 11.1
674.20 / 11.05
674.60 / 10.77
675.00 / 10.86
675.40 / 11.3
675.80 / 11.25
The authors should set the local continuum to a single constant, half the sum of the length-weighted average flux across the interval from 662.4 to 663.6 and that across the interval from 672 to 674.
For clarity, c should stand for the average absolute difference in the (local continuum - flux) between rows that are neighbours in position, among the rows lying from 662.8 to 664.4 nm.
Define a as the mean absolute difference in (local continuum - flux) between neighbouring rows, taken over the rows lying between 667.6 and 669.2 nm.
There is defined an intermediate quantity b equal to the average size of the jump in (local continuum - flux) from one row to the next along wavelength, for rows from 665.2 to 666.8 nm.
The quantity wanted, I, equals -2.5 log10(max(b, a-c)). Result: 1.6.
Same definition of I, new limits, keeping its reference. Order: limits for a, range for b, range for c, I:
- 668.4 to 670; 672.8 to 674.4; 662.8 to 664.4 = 2.9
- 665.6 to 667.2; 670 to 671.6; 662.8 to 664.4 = 2.3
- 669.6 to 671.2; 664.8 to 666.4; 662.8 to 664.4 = 1.5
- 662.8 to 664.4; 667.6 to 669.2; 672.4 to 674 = 1.9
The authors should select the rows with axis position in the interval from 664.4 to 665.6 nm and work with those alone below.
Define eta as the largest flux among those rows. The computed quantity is 11.51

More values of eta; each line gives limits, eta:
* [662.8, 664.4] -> 11.54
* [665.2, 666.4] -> 11.37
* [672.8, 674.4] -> 11.25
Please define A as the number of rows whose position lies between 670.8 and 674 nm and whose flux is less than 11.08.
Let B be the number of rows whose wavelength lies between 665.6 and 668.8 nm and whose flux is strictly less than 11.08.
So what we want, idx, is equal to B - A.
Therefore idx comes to 1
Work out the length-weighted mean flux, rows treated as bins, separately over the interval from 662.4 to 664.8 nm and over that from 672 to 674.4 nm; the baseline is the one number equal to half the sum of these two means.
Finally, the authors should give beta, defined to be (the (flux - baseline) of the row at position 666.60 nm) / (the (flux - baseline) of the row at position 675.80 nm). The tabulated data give 0.6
